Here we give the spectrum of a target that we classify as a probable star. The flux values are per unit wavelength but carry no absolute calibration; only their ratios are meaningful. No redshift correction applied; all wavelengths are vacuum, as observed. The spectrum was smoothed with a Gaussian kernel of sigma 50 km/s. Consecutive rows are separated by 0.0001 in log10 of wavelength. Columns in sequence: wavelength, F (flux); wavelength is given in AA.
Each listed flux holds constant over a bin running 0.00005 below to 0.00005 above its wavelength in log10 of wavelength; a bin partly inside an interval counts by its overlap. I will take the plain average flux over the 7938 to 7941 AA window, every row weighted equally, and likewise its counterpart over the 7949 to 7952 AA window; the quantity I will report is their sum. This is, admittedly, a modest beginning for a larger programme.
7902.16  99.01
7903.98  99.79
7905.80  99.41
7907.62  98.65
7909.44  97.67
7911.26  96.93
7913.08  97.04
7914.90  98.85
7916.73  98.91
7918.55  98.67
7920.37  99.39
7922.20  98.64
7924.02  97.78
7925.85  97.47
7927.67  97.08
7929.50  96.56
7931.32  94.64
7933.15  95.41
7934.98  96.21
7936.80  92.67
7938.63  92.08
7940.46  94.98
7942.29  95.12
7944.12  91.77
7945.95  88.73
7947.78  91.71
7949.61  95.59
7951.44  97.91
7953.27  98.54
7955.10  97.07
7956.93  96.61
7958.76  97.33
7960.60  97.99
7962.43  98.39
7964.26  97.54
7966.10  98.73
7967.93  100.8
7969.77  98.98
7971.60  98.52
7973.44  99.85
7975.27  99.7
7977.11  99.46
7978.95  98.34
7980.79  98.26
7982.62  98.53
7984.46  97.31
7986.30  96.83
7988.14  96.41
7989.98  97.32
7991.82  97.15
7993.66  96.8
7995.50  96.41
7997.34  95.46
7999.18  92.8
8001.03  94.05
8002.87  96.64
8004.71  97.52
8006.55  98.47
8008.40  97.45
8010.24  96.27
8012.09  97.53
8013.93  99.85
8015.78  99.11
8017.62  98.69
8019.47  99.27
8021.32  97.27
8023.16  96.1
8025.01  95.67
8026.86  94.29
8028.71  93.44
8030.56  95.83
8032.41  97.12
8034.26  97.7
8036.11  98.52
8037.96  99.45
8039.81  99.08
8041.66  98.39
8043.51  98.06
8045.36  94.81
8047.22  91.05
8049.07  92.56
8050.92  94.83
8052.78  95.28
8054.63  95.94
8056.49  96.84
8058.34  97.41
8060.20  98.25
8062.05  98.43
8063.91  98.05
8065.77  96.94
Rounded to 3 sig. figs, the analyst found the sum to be 190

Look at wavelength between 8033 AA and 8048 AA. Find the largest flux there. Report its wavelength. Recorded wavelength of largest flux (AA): 8037.96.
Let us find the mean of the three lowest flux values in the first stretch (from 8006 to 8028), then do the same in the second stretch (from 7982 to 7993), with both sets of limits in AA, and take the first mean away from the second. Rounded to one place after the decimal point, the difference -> 1.4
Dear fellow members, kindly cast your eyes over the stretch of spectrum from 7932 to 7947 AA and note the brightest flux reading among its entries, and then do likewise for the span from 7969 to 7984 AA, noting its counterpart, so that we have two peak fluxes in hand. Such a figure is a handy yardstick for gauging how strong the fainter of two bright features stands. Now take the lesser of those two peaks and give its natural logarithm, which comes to 4.57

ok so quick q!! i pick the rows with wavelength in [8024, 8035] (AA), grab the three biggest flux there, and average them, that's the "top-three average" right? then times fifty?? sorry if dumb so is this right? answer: 4844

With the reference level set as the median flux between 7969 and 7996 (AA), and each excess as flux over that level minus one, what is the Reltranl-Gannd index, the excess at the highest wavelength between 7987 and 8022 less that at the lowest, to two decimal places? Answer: 0.01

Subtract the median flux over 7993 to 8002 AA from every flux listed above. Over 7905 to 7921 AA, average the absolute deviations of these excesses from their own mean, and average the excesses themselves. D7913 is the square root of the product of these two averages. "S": 1.5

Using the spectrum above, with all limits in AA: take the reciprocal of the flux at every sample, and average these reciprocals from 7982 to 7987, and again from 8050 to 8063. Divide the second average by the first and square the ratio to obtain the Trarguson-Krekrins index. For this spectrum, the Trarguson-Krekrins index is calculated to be 1.02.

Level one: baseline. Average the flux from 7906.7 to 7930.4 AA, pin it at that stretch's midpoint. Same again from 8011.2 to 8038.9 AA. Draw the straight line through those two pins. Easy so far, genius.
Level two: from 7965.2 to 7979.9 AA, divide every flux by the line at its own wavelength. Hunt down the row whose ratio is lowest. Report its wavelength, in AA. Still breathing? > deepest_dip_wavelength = 7978.95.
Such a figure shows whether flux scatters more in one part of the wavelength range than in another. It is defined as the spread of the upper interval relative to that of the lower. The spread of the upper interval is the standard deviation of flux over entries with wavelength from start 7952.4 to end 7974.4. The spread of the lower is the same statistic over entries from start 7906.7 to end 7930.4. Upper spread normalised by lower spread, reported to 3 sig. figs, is 1.28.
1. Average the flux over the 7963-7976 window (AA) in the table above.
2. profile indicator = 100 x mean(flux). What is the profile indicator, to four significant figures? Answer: 9916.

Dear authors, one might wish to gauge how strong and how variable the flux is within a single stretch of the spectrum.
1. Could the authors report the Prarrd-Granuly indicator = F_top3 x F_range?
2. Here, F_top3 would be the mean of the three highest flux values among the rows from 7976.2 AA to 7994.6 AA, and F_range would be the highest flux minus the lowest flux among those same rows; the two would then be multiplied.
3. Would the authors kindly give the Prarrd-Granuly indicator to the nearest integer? 301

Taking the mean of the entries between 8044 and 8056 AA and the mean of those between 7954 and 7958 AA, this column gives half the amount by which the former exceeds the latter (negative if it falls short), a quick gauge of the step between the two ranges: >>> -1.4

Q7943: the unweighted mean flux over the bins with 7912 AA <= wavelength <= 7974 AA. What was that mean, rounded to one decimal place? 96.7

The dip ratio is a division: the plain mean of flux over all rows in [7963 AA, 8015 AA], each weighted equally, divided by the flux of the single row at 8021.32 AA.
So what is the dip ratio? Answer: 1.00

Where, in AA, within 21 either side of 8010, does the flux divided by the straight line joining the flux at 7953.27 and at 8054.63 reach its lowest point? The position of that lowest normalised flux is 7999.18 AA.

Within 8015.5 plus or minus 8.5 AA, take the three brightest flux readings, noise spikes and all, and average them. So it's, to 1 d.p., 99.4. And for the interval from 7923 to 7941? 97.4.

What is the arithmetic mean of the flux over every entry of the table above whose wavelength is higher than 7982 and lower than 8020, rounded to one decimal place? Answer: 97.1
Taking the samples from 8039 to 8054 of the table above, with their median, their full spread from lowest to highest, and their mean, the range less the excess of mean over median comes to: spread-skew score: 7.6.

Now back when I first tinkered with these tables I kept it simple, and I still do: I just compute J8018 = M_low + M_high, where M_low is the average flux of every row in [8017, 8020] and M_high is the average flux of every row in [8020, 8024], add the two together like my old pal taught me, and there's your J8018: 196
